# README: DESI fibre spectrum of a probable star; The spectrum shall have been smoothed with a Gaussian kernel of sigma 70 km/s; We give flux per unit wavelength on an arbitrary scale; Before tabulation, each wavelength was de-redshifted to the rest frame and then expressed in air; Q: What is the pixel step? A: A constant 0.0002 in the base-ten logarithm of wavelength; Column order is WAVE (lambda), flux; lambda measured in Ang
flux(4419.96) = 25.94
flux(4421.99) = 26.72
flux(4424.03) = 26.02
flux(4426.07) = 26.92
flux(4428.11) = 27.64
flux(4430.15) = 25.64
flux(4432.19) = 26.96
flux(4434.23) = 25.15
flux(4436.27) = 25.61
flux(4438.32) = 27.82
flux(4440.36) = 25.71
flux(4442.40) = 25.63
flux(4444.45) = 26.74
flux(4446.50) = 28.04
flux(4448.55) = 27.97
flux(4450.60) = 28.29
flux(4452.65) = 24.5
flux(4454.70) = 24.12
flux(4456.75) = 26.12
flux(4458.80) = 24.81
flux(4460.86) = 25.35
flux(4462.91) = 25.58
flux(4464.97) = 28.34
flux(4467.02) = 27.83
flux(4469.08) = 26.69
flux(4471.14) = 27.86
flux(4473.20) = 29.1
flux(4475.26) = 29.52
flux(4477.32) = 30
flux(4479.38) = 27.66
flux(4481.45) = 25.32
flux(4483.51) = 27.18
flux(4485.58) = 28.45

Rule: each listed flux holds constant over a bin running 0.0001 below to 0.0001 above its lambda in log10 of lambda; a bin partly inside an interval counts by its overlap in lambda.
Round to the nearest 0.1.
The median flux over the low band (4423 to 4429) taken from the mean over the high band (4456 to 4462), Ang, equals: -1.5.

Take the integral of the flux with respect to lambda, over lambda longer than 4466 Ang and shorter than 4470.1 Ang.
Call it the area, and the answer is 112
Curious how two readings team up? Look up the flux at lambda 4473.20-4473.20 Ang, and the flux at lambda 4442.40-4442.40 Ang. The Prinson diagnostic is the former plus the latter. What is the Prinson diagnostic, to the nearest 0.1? 54.7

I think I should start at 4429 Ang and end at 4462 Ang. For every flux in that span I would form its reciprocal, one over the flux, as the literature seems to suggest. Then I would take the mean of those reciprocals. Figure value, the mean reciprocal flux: 0.0383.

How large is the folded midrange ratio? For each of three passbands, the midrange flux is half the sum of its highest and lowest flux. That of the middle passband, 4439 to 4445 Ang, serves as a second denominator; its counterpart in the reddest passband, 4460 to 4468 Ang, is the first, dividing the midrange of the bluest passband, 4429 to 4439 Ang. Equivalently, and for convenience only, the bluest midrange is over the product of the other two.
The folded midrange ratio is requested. 0.0377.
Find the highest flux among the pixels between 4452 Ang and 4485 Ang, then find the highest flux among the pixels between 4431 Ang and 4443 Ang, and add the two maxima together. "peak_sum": 57.8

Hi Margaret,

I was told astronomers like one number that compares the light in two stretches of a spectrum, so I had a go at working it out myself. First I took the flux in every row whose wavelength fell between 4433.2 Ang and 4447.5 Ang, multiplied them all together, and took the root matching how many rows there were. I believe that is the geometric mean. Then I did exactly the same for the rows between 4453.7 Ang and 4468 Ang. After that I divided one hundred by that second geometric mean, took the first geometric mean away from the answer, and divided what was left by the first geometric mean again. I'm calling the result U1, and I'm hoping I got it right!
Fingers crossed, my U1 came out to -0.854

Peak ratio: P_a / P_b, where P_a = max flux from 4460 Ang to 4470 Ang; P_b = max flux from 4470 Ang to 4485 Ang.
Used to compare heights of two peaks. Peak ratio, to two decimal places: 0.94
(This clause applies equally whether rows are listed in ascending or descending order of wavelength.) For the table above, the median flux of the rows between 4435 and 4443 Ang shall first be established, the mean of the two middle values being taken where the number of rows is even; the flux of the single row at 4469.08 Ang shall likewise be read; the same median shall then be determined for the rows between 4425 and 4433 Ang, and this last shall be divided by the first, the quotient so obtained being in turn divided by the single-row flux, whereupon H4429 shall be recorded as 0.0393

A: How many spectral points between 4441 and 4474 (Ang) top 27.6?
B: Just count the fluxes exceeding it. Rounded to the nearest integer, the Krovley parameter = 7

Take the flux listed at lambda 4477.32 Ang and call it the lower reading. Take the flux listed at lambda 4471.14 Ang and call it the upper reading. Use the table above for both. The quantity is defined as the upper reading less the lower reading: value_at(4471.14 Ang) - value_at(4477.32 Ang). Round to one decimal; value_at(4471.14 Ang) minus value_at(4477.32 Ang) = -2.1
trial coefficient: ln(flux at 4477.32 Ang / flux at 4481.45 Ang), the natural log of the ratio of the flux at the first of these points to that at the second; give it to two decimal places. 0.17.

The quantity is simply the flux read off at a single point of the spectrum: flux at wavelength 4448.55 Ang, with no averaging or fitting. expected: 27.97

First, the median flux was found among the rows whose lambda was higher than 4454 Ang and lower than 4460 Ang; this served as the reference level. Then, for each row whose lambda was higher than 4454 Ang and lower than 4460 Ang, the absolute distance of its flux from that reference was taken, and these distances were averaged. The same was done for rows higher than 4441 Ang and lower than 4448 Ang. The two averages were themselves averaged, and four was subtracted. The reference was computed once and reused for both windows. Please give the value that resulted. -2.7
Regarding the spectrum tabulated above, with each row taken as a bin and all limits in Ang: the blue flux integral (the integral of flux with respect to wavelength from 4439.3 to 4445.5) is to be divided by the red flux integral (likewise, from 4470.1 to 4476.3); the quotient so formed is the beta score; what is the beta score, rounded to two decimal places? 0.90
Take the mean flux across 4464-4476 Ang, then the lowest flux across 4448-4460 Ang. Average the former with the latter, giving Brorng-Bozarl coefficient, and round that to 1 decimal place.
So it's 26.2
